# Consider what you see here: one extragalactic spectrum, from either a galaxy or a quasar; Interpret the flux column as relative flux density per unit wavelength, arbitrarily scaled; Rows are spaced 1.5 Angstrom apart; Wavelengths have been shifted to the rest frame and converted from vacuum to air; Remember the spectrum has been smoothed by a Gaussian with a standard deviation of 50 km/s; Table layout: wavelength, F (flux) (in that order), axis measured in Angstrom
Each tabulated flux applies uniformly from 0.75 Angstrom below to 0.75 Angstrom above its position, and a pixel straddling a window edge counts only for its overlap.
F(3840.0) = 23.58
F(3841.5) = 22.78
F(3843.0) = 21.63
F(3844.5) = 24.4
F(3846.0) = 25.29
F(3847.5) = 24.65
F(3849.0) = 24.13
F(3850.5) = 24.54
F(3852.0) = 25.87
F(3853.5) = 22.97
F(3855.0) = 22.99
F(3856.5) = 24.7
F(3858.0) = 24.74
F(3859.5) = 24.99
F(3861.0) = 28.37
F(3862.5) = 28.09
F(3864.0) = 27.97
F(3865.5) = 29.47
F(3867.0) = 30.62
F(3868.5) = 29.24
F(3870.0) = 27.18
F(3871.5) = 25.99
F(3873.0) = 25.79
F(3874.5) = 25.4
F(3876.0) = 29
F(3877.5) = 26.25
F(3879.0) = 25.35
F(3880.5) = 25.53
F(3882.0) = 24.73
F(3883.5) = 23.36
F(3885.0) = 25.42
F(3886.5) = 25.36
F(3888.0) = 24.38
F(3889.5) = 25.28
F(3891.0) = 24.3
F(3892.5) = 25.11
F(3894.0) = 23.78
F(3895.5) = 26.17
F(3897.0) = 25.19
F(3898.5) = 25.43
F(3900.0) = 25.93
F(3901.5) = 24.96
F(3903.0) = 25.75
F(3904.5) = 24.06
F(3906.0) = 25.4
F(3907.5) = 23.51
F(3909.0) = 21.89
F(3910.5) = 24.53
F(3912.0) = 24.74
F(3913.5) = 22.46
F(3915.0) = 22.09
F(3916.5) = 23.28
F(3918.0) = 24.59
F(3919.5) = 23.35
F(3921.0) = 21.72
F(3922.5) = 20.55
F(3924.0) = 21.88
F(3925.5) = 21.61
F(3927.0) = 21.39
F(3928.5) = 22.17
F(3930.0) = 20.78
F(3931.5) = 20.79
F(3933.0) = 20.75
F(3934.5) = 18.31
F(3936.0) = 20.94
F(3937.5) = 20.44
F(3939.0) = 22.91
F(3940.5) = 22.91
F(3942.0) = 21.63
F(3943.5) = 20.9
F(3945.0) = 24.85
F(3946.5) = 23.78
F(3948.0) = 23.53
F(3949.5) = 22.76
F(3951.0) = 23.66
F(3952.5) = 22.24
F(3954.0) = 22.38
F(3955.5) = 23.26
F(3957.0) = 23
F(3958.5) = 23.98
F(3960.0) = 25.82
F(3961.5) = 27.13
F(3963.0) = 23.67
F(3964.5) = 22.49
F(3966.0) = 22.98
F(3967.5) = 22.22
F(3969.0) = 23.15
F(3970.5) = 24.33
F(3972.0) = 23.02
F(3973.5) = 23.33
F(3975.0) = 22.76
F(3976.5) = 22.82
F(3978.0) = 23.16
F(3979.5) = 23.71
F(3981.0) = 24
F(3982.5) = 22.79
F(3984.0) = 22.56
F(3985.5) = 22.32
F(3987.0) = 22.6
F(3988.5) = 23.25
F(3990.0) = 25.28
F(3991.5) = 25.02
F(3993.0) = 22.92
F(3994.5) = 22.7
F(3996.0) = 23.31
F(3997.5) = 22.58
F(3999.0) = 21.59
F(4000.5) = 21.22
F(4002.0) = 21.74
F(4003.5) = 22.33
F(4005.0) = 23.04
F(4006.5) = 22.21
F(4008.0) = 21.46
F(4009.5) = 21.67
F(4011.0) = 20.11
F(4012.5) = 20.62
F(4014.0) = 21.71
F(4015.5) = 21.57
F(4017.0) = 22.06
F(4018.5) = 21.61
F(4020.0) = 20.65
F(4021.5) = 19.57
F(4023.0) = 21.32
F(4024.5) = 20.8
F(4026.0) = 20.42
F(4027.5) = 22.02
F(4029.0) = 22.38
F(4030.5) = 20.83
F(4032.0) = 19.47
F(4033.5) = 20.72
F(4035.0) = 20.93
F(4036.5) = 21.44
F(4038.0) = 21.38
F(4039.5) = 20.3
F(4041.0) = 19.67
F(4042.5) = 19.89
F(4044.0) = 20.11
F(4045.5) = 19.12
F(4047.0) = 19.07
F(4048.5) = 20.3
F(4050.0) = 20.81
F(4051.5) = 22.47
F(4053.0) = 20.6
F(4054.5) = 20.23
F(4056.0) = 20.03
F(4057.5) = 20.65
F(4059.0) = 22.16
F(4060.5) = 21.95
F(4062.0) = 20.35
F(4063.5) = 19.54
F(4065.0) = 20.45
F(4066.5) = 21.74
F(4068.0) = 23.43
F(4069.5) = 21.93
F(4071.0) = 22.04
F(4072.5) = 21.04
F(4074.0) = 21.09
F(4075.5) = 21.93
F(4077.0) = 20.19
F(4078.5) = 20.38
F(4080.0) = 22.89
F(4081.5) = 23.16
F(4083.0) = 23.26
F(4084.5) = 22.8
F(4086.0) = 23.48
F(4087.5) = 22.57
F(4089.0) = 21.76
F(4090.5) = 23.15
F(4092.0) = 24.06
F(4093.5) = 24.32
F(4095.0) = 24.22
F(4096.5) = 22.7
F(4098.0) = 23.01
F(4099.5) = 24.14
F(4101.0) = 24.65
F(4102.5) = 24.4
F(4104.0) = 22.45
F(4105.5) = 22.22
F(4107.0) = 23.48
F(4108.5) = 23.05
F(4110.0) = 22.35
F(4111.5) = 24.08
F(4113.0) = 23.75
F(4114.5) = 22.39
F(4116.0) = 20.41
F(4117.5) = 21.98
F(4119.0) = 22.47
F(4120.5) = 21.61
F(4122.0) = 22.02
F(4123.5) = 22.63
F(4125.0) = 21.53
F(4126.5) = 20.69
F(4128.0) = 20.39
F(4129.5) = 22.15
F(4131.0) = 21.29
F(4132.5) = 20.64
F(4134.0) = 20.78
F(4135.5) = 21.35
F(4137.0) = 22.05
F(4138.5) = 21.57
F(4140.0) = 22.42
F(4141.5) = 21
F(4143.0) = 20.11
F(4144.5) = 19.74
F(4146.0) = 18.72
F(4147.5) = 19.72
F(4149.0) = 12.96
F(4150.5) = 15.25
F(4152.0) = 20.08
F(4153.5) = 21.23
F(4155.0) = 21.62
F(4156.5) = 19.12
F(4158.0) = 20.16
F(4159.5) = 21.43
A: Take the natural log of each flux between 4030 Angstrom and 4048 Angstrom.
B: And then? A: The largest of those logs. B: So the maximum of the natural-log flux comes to 3.07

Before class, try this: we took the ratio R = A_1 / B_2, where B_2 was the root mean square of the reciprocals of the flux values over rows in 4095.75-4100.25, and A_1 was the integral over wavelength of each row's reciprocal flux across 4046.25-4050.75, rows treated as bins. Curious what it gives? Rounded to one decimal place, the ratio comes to 5.2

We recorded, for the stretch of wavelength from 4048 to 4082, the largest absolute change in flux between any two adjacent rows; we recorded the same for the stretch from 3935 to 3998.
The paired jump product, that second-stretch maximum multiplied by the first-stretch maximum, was 10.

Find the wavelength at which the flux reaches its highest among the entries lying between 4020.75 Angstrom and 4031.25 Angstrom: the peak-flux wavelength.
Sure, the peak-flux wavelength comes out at 4029.0 Angstrom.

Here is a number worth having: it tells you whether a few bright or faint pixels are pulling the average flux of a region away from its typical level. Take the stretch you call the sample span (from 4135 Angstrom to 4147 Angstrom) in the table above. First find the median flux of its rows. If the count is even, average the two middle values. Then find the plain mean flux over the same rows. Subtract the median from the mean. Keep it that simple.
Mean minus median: -0.3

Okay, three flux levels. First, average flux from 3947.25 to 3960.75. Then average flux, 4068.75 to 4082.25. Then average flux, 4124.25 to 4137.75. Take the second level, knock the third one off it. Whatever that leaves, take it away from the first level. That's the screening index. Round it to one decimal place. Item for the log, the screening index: 23.0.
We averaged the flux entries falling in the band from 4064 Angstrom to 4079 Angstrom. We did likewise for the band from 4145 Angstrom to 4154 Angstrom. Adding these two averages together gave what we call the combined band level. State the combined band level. 39.4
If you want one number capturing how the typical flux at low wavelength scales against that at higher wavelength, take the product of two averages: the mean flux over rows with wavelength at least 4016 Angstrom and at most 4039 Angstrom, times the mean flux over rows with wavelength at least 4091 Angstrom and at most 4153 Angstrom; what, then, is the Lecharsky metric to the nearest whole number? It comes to 456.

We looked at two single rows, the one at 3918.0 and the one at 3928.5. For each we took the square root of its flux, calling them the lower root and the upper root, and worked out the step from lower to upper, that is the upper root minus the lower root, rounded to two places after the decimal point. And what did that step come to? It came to -0.25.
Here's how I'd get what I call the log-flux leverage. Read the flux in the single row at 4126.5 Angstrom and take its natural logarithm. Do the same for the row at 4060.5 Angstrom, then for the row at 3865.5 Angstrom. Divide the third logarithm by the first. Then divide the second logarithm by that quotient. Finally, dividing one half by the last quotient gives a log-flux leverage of 0.181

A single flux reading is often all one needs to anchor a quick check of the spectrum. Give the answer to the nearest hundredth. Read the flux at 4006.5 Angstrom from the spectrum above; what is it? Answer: 22.21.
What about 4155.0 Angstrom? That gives 21.62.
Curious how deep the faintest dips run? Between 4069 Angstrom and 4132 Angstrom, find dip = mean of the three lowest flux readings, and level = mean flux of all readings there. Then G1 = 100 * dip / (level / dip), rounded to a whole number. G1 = 1837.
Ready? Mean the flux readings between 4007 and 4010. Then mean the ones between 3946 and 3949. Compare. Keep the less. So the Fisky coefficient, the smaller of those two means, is 21.6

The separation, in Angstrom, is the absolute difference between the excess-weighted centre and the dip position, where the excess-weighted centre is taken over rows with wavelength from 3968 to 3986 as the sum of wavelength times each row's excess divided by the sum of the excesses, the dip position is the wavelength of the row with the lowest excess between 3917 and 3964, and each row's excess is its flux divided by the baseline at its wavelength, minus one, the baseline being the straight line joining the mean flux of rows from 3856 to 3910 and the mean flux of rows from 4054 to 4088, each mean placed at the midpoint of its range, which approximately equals 44.0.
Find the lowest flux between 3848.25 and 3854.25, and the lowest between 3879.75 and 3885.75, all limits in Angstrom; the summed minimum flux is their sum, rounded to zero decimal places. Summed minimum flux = 46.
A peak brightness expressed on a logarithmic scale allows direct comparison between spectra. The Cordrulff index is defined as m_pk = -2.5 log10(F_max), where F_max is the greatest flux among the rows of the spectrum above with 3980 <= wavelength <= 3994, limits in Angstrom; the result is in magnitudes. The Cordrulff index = -3.51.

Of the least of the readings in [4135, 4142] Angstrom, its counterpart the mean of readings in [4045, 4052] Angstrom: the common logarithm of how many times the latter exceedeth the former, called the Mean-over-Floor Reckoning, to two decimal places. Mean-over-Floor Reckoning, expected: -0.01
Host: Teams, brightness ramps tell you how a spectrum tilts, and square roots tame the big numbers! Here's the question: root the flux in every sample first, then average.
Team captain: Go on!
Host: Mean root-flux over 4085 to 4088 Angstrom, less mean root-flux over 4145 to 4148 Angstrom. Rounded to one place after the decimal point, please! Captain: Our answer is 0.4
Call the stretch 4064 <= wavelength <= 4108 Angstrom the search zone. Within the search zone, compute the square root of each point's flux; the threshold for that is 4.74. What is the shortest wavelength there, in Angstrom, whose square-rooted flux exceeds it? 4068.0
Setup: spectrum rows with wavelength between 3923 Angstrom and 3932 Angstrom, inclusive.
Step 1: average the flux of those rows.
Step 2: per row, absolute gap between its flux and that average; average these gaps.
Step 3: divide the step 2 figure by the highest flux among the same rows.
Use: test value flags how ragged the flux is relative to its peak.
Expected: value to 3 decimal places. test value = 0.020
